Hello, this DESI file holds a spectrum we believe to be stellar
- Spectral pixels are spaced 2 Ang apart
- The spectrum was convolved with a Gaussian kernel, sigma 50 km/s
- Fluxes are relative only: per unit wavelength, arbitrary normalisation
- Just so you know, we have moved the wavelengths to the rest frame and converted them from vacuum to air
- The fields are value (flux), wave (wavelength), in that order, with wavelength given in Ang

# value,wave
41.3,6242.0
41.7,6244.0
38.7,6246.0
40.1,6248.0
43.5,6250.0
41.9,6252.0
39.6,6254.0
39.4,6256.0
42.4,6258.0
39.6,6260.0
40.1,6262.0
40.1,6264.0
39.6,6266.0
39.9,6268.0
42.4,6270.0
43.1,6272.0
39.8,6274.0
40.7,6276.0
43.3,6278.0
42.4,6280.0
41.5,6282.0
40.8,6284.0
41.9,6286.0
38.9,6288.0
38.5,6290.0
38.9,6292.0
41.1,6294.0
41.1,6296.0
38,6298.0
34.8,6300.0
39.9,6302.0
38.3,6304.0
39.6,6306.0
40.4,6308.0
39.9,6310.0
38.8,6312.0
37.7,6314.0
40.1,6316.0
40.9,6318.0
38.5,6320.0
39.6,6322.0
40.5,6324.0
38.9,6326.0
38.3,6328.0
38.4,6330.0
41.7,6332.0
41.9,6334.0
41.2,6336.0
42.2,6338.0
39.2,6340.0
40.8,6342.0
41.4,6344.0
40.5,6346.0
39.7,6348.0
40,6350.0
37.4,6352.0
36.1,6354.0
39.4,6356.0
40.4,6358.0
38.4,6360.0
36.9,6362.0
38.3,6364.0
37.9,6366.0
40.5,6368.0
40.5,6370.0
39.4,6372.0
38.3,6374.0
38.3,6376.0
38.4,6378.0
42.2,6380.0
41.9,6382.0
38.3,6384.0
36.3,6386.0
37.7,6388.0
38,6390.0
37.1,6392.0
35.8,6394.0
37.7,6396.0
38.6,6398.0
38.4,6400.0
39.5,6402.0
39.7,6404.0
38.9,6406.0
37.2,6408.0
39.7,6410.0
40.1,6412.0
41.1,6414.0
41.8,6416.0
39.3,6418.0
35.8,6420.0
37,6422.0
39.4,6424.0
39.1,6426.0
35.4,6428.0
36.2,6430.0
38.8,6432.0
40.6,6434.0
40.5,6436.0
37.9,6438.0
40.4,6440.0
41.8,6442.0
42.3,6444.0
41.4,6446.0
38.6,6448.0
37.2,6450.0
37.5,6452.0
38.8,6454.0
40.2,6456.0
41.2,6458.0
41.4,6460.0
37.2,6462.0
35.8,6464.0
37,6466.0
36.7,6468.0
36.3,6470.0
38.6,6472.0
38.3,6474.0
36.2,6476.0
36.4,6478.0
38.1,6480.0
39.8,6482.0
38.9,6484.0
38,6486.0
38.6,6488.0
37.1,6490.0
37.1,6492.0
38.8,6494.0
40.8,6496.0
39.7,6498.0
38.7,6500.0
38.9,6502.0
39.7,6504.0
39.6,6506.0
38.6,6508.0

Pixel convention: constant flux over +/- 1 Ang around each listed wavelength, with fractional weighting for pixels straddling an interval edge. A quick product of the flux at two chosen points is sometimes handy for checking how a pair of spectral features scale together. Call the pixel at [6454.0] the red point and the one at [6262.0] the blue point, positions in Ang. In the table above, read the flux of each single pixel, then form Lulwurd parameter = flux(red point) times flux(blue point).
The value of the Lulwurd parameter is 1556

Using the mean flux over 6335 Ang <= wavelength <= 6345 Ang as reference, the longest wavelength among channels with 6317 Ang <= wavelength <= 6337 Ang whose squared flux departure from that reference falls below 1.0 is 6336.0 Ang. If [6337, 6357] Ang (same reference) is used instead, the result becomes 6350.0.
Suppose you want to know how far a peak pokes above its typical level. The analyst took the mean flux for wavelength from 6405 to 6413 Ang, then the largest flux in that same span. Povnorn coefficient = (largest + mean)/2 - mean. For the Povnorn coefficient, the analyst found 0.56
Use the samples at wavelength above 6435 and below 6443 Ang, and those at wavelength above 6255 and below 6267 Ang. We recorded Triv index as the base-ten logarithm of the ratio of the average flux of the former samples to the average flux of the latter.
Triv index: -0.001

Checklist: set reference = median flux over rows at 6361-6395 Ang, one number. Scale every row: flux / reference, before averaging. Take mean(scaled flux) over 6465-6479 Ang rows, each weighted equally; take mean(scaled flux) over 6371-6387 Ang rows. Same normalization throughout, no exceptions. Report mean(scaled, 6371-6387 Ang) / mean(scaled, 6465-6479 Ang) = 1.06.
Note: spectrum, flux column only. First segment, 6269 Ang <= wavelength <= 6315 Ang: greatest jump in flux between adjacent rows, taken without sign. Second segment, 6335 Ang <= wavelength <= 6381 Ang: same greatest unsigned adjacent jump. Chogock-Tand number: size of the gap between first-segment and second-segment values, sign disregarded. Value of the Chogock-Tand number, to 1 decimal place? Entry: 1.3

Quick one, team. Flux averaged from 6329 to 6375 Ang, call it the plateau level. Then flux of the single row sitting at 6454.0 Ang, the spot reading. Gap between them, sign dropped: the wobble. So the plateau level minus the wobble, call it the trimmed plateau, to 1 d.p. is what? 38.8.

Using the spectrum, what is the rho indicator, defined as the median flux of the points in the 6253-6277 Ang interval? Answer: 40.0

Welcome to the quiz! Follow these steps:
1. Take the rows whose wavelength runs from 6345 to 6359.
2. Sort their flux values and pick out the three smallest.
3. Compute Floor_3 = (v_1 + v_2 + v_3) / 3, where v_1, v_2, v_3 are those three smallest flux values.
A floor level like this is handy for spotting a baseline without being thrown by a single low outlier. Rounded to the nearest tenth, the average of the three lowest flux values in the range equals 37.6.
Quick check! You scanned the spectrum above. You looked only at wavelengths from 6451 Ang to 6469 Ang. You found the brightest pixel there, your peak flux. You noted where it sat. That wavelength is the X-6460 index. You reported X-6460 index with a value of 6460.0 Ang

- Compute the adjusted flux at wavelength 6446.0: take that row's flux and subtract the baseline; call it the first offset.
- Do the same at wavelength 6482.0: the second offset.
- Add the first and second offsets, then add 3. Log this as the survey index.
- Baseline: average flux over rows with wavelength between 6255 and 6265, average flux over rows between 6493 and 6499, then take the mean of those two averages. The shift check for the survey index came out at 4.1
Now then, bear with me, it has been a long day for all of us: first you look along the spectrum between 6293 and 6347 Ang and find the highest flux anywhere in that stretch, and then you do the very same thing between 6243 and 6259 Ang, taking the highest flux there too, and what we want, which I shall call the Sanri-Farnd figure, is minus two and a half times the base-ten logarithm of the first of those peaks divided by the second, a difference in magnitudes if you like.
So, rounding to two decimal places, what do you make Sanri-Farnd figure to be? 0.03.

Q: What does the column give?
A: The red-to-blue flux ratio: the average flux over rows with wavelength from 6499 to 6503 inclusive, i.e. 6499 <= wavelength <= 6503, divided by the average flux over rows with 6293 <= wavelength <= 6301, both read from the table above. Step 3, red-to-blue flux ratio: 1.00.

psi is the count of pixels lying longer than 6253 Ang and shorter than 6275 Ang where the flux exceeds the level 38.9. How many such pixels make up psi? 11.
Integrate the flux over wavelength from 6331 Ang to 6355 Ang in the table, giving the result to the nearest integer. 964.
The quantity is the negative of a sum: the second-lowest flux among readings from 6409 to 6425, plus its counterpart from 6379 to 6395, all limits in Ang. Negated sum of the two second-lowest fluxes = -73.3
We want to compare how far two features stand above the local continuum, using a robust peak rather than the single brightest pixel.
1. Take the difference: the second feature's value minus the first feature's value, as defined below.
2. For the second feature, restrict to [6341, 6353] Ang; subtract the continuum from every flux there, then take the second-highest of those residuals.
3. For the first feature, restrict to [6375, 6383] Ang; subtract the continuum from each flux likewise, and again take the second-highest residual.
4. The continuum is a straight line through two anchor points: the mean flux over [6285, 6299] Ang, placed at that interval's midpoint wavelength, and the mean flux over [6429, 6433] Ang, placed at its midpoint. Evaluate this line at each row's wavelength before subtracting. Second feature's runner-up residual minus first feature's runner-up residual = -1.8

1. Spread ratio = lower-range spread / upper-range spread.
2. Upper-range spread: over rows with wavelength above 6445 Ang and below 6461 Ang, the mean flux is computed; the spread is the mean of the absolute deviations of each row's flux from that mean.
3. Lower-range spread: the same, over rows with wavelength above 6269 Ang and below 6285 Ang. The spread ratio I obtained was 0.69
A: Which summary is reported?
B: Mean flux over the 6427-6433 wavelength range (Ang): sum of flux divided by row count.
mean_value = 36.8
